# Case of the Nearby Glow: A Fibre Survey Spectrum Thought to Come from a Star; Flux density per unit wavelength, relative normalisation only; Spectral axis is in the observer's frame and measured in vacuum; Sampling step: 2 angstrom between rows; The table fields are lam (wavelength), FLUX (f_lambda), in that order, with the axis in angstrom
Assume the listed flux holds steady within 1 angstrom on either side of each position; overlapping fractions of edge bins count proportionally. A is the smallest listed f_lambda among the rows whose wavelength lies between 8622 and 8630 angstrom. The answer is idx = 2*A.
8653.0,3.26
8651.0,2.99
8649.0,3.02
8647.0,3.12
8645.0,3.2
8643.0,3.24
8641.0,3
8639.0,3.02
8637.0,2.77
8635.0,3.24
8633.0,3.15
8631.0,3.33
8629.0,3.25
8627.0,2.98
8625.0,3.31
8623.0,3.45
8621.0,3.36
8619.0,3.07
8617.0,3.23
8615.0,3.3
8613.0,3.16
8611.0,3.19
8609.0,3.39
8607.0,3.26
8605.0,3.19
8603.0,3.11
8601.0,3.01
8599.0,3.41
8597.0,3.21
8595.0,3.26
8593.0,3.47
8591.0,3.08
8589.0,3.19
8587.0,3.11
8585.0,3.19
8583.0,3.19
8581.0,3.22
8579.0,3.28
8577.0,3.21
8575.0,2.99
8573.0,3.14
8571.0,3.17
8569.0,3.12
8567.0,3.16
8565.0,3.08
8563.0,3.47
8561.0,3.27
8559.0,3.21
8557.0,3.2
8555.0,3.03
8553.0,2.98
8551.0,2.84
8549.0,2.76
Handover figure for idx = 5.96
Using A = 2.98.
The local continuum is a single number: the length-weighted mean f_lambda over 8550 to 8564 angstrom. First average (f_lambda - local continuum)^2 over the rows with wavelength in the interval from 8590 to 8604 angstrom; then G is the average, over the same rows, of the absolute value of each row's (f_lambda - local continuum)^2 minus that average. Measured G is 0.033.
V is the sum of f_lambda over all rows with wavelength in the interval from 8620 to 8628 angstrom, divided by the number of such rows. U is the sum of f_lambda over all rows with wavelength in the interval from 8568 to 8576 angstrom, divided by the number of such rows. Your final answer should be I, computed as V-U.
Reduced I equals 0.17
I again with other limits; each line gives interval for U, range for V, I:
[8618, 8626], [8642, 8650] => -0.15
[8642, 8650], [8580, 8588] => 0.03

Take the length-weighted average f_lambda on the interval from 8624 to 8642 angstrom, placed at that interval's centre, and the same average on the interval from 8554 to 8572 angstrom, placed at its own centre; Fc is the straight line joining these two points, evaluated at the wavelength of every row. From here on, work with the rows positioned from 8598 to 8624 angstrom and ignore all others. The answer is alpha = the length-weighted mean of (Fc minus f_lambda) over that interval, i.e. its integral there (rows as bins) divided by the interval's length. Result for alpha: -0.10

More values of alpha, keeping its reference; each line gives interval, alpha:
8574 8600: -0.05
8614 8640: -0.07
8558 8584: -0.01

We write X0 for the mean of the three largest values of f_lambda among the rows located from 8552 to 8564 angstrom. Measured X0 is 3.32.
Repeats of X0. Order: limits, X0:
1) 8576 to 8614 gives 3.42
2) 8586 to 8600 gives 3.38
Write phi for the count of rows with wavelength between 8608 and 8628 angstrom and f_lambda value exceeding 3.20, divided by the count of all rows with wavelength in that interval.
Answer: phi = 0.60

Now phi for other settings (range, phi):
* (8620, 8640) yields 0.60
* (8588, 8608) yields 0.50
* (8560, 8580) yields 0.40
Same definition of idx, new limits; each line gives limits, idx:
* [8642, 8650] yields 6.04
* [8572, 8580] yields 5.98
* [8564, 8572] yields 6.16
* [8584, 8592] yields 6.16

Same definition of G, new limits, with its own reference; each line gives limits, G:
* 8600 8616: 0.014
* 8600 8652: 0.021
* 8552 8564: 0.026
